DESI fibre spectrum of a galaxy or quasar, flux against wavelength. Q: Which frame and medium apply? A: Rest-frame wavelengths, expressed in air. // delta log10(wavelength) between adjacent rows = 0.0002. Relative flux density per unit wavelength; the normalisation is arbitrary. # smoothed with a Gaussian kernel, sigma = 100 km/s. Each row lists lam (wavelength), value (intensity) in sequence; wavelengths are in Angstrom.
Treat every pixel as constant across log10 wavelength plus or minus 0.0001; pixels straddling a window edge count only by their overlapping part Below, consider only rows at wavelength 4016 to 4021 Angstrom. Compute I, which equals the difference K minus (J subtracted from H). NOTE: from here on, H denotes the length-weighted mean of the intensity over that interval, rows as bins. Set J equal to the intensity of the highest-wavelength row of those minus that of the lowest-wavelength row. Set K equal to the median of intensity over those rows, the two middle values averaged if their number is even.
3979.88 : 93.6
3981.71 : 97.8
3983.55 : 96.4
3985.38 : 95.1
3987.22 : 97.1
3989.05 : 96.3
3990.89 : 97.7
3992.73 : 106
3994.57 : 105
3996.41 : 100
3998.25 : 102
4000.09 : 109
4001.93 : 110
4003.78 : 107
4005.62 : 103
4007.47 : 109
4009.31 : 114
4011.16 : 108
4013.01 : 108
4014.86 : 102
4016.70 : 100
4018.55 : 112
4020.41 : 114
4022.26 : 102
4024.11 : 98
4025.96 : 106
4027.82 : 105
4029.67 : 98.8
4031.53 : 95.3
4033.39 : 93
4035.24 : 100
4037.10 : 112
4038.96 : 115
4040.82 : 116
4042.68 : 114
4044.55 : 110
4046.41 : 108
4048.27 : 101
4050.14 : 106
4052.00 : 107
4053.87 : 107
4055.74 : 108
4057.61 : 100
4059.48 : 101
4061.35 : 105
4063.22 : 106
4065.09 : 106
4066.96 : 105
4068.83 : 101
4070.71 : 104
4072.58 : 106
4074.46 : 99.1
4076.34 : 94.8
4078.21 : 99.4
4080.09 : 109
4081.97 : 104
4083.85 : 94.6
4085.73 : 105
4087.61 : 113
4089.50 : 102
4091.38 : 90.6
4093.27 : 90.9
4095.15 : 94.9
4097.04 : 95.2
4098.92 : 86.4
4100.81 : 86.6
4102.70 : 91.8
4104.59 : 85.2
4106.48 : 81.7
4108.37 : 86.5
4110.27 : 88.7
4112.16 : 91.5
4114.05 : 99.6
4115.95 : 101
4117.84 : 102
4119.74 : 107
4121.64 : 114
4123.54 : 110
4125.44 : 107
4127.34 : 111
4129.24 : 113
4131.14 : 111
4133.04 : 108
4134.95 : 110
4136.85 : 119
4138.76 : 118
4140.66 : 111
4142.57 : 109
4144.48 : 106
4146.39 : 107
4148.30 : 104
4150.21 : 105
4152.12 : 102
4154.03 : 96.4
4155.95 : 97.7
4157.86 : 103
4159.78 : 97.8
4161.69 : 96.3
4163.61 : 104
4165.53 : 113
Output 17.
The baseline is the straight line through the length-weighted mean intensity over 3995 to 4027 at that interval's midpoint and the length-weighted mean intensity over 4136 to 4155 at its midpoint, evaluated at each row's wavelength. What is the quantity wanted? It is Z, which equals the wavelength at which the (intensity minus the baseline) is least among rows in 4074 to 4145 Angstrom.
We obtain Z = 4106.48 Angstrom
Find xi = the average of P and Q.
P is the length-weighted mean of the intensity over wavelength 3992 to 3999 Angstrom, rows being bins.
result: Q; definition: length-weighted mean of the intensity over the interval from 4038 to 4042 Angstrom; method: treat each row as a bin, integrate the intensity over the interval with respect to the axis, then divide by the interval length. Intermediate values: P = 103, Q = 115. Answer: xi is 109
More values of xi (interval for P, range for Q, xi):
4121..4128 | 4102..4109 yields 98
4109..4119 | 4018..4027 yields 101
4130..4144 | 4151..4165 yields 106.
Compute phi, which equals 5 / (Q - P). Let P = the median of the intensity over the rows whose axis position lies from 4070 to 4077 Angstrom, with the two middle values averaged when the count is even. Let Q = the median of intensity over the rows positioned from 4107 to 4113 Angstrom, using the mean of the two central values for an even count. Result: -0.4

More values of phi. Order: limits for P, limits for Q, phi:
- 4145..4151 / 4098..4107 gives -0.3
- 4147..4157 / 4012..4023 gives 1.7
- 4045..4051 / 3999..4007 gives 2.5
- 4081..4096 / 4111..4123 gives 1.6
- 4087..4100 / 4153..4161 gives 1.8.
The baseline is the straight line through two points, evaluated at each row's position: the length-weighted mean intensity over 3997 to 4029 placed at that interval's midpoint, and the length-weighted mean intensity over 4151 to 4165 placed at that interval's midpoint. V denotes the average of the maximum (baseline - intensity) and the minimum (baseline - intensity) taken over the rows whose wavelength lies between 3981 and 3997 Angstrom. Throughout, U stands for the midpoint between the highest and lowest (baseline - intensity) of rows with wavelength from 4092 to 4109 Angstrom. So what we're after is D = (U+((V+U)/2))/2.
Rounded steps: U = 14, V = 7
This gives 12.2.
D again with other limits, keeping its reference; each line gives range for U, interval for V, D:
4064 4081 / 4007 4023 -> 1.0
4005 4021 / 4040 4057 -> -1.6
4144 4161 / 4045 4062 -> -0.9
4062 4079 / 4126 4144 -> -0.7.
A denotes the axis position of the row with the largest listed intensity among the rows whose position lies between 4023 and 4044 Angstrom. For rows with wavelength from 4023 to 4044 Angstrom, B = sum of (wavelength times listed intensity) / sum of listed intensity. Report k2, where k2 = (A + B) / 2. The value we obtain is 4037.3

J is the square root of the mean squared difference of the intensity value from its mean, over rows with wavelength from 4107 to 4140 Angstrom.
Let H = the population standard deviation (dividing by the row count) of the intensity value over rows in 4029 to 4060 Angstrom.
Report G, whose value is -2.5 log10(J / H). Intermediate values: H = 6.7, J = 9.3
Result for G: -0.36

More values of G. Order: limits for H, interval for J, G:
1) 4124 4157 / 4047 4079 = 0.54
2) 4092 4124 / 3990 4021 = 0.70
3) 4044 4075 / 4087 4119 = -1.00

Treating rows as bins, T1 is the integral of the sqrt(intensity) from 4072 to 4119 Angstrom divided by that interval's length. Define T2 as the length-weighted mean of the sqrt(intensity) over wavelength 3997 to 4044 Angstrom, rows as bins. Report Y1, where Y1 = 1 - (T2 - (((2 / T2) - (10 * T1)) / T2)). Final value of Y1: -18.78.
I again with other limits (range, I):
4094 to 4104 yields -2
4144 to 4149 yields -2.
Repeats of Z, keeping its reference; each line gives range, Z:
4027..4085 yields 4033.39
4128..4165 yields 4161.69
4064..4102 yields 4098.92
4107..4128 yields 4108.37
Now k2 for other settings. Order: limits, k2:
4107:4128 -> 4120.0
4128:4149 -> 4137.7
